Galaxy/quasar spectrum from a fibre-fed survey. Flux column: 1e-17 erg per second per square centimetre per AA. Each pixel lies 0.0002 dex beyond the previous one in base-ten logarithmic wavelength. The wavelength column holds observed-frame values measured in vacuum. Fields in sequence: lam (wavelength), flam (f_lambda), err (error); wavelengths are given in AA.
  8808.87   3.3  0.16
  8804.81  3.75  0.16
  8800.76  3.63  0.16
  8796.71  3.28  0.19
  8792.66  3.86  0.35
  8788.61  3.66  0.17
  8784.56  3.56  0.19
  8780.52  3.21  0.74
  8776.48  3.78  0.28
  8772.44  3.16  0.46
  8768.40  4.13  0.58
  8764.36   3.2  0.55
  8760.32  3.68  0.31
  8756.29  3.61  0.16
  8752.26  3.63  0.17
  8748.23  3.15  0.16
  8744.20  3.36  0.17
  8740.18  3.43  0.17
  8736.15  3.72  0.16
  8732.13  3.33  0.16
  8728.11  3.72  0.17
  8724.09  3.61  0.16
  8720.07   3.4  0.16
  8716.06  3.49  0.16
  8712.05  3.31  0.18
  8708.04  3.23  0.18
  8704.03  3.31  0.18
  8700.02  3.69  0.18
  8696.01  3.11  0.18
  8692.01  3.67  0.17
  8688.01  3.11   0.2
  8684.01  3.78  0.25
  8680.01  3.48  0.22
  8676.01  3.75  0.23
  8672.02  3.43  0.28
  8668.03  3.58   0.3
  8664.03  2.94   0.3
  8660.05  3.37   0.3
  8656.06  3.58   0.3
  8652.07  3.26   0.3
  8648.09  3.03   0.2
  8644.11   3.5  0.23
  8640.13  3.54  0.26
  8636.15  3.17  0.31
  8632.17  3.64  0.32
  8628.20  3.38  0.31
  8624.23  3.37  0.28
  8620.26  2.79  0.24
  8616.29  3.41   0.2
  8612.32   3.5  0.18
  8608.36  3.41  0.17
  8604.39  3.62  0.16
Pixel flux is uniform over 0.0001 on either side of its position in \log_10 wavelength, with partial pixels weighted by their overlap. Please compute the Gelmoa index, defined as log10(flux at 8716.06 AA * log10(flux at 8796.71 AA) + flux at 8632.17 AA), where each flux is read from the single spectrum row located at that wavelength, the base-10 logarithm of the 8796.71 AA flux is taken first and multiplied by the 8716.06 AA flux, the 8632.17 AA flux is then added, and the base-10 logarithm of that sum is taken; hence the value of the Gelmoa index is 0.736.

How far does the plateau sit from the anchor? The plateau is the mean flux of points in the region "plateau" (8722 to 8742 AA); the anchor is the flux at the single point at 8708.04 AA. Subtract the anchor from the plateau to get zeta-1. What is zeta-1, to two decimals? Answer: 0.33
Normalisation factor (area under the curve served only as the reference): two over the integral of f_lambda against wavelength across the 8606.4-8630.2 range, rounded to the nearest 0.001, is 0.025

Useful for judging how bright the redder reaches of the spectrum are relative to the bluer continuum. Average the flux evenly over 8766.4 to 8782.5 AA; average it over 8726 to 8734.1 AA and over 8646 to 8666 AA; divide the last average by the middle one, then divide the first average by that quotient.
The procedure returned 3.89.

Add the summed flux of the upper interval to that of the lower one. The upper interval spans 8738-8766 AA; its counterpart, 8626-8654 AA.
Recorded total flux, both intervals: 47.6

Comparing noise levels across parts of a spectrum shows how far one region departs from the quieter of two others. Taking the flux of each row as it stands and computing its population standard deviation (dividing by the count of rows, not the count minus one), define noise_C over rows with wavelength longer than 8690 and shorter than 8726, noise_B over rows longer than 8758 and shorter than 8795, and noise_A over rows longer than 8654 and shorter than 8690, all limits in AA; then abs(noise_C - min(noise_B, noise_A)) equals 0.069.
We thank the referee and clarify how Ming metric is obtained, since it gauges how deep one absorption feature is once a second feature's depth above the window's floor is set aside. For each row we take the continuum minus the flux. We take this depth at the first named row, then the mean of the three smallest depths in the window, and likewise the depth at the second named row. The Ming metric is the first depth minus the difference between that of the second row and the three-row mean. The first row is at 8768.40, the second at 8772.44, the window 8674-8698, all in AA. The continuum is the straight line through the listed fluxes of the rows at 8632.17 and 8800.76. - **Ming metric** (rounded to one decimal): -1.1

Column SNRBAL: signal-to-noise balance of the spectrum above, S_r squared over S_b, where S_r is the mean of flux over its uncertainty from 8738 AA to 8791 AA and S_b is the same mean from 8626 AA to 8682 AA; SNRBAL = 18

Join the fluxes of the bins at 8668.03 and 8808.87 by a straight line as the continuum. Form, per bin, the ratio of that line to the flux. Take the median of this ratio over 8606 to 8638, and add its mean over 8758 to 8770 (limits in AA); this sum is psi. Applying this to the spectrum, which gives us 2.02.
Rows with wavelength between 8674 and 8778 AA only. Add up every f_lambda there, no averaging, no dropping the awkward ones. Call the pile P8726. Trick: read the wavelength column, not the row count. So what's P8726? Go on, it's 91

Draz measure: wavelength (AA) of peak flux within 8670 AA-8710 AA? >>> 8684.01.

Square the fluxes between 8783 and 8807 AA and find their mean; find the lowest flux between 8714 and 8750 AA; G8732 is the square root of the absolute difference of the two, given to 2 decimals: 3.16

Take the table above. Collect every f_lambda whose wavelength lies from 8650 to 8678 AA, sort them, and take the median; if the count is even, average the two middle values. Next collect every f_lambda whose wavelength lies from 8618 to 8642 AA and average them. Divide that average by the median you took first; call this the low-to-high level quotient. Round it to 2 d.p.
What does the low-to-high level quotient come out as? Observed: 0.97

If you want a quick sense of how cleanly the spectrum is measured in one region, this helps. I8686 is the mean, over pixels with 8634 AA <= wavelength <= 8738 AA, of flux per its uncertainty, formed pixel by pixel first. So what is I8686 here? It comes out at 16.6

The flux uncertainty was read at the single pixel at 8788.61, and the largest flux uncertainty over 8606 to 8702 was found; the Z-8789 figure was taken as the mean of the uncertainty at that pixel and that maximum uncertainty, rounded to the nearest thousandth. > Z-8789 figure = 0.245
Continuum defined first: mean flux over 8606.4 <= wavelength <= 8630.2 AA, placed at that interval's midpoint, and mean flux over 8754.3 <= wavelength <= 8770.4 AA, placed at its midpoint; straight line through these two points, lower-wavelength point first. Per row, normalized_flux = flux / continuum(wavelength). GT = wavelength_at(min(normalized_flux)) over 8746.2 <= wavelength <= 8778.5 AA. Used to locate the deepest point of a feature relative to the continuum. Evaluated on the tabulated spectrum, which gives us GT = 8772.44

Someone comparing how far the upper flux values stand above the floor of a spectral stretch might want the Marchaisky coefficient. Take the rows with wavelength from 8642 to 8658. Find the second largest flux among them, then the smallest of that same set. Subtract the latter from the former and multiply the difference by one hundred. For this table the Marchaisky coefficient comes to 47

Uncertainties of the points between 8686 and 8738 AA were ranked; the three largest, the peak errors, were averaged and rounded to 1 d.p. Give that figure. 0.2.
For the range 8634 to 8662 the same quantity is 0.3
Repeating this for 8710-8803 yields 0.6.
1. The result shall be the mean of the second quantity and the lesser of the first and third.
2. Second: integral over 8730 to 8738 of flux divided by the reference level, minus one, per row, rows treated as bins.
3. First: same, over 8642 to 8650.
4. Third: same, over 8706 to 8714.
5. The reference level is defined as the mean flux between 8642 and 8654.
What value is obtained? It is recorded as 0.32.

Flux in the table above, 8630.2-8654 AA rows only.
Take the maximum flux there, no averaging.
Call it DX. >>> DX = 3.64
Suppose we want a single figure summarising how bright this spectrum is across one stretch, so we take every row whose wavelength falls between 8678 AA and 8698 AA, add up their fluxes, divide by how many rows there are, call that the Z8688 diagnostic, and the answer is 3.43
